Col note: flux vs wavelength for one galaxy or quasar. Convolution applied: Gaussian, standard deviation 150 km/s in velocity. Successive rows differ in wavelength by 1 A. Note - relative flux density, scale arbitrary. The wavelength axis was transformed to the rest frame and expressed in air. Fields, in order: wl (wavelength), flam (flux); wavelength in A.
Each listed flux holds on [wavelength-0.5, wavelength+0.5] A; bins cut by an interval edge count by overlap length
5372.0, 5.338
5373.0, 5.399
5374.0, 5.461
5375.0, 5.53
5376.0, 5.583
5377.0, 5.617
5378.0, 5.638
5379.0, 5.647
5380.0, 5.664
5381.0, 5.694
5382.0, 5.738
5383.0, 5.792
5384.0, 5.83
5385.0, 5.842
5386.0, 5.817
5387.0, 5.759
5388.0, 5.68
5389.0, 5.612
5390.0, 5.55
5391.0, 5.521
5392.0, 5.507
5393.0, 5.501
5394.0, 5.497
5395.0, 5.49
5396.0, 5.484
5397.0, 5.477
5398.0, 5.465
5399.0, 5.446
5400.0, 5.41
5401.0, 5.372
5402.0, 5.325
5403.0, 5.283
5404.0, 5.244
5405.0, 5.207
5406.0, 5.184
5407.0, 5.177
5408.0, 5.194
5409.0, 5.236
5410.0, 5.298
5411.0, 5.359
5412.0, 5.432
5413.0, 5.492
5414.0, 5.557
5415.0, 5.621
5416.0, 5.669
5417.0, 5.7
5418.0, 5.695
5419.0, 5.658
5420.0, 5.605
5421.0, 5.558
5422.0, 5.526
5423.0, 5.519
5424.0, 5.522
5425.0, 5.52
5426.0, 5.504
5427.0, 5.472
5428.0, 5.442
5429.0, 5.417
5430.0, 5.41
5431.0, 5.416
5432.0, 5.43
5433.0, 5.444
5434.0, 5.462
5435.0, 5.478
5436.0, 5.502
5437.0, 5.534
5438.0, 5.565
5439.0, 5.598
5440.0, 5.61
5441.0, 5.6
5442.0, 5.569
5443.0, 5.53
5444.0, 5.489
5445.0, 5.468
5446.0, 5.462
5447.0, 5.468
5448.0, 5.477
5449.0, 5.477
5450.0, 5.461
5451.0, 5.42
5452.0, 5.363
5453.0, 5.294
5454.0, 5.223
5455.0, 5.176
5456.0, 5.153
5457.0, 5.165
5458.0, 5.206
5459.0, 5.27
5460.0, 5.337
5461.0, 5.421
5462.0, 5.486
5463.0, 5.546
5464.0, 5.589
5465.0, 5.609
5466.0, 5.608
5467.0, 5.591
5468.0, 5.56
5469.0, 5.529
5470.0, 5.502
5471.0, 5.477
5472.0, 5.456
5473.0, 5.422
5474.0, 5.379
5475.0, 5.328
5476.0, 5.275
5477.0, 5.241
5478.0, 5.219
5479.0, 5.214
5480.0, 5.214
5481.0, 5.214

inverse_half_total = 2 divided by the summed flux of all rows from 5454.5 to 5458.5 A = 0.0966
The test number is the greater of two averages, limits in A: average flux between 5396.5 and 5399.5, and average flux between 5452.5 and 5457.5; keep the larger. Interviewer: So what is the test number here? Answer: 5.46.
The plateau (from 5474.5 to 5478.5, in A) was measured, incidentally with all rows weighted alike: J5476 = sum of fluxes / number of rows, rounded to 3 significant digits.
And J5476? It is 5.27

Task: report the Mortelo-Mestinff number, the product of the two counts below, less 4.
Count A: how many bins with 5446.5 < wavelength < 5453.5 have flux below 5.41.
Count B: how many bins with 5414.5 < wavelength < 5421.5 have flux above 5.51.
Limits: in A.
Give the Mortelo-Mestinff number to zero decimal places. 10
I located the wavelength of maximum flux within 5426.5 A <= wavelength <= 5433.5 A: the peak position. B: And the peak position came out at 5427.0 A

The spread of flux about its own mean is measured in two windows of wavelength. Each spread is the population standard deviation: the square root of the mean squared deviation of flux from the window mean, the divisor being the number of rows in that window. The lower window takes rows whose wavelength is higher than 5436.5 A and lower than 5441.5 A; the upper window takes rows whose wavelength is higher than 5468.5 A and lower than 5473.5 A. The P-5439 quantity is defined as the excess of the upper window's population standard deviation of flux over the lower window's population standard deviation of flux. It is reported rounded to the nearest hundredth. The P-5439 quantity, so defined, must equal 0.01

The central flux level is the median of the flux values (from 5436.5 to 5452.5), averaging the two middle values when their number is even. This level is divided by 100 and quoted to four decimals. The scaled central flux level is 0.0548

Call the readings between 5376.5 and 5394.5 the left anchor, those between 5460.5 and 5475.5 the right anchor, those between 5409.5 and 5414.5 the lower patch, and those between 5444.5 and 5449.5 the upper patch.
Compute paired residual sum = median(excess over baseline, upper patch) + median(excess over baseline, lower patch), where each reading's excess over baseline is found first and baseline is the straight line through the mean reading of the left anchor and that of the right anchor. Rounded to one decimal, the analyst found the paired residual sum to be -0.3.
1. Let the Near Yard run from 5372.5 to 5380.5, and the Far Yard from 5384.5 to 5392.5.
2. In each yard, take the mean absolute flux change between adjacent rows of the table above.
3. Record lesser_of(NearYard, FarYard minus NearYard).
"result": 0.010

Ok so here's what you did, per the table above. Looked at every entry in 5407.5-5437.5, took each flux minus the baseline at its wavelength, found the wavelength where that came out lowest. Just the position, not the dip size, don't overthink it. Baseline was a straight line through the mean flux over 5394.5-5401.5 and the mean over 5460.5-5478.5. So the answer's 5408.0 A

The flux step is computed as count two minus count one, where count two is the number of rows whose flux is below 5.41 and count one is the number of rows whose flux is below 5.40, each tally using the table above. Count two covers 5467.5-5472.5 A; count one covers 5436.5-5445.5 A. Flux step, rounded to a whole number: 0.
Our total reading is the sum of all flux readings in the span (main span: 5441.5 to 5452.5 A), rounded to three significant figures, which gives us 60.2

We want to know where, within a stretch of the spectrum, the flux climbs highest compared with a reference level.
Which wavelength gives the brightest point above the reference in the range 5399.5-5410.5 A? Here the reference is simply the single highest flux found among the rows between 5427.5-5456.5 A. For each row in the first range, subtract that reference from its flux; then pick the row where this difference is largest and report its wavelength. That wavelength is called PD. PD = 5400.0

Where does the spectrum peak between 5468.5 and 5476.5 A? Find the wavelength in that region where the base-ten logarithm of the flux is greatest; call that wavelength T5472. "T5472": 5469.0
